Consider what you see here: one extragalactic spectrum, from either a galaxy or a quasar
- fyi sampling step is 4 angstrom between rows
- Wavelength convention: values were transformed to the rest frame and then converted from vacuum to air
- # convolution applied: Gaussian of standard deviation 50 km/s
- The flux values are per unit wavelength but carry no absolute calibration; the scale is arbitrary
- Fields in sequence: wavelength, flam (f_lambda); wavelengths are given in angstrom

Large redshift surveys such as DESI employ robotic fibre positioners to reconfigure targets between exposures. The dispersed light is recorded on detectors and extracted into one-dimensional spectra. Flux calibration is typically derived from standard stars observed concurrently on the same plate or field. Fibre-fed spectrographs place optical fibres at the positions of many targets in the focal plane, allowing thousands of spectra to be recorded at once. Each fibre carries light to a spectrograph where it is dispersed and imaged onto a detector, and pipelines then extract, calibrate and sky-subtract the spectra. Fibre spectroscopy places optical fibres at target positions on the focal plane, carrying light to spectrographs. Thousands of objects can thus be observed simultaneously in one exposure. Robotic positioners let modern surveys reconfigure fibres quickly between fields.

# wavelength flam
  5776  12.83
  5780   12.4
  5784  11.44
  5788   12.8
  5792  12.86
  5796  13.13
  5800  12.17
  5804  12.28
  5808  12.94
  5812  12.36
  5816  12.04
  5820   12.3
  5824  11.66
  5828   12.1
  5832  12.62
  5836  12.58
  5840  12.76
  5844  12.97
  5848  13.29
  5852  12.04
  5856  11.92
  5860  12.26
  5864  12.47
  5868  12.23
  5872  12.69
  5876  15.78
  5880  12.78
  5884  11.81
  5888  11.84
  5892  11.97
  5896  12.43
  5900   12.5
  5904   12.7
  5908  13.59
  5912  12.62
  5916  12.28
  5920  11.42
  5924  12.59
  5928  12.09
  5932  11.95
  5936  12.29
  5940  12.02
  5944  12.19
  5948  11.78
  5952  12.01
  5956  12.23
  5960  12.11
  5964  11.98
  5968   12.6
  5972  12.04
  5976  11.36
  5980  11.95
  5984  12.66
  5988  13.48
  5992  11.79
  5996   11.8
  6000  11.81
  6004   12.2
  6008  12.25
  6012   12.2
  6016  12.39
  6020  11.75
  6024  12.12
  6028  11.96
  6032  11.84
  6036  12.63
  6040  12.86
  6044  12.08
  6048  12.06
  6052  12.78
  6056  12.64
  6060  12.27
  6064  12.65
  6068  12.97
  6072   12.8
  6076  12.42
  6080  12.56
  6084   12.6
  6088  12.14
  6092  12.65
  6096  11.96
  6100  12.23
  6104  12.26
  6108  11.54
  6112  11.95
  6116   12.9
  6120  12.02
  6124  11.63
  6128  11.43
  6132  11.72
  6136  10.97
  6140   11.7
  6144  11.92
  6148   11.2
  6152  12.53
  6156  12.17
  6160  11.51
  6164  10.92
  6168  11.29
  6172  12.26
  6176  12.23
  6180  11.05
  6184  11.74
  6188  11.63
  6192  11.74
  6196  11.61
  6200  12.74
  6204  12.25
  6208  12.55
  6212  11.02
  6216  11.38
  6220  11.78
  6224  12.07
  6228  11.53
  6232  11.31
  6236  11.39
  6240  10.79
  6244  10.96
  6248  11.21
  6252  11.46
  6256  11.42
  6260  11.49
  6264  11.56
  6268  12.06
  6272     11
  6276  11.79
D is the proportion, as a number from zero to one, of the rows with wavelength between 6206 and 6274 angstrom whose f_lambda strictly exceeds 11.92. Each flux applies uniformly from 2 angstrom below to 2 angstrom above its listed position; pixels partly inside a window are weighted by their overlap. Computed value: 0.18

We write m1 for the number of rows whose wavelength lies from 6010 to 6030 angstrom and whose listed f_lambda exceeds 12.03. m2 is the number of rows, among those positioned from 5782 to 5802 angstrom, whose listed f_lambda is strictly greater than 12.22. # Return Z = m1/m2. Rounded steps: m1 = 3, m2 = 3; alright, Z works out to 1.00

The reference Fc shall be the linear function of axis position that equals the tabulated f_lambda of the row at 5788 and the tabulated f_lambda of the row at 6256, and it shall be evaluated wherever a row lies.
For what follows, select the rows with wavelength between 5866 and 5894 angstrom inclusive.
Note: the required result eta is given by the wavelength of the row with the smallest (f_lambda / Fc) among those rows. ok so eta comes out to 5884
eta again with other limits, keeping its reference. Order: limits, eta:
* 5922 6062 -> 5976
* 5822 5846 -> 5824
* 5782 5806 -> 5784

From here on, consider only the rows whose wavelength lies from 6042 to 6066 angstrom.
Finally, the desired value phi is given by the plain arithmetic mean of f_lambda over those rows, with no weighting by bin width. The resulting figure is 12.4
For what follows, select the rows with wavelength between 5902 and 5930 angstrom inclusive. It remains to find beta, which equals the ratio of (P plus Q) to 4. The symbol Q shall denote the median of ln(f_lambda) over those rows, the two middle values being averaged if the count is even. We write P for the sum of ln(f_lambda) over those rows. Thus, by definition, 5.05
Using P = 17.7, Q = 2.53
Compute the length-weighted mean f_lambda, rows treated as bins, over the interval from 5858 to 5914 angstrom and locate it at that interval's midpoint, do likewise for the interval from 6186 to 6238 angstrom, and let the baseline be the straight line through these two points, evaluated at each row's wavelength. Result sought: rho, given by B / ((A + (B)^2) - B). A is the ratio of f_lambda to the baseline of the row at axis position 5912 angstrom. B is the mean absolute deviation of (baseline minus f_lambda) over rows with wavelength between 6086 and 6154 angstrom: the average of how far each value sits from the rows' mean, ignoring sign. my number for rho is 0.48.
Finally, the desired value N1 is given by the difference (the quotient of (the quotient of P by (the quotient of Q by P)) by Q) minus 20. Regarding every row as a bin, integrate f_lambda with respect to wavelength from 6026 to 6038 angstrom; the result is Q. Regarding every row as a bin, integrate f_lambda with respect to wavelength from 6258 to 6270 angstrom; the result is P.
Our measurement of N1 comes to -19.07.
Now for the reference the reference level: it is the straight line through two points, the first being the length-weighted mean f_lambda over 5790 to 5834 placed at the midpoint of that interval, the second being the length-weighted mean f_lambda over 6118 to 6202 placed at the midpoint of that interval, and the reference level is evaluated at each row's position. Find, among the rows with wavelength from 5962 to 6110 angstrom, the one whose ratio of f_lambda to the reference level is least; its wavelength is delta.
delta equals 5976 angstrom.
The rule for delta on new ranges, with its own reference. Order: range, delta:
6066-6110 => 6108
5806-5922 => 5920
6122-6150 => 6136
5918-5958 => 5920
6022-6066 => 6032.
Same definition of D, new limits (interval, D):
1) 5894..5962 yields 0.88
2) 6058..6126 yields 0.88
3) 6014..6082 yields 0.88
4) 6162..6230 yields 0.35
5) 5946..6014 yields 0.71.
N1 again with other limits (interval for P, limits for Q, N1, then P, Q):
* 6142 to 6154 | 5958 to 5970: -19.06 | 143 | 147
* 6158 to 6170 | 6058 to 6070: -19.21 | 135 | 152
